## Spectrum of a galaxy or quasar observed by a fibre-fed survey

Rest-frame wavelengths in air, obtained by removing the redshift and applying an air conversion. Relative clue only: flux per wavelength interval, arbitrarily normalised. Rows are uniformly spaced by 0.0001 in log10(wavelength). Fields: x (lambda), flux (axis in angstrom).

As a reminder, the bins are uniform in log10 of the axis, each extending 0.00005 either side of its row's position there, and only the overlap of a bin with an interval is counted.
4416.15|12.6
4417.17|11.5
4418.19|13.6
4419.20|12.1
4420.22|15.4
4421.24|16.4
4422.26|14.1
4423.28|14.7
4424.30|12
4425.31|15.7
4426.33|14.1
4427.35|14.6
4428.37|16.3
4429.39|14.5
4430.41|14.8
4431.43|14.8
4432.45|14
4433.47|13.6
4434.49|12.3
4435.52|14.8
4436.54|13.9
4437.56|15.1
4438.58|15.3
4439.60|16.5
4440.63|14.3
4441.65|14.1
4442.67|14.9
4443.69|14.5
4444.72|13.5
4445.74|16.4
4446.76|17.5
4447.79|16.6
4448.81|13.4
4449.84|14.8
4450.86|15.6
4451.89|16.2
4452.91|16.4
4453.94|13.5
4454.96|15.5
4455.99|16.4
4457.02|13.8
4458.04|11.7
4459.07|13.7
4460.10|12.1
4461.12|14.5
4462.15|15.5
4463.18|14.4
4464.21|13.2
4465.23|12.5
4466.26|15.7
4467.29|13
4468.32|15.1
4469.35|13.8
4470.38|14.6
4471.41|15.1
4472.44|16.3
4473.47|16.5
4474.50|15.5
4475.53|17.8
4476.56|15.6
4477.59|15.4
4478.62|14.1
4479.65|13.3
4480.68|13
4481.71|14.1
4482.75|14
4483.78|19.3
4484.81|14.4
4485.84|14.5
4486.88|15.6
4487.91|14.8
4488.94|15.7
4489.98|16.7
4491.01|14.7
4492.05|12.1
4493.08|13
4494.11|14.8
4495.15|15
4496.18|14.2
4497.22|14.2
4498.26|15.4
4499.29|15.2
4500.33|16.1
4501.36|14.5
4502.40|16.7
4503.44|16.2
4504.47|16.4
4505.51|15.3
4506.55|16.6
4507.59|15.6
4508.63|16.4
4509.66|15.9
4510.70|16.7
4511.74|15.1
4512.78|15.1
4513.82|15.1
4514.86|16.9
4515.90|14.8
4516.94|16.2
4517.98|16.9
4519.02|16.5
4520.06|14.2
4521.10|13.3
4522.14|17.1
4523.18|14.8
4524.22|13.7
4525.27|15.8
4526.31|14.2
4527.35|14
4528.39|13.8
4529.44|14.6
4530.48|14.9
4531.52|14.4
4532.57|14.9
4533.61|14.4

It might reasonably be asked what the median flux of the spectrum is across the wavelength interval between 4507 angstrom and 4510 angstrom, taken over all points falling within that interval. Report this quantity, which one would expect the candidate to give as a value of 15.9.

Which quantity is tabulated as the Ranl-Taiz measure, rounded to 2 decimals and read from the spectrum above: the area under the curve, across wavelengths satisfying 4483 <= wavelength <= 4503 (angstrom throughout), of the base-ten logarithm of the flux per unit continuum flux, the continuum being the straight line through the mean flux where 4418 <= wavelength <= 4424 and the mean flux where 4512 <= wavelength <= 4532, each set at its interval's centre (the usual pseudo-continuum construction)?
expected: 0.09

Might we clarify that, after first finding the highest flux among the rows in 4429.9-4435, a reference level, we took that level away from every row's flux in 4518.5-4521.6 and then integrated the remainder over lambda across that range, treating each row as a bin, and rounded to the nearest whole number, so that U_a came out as 0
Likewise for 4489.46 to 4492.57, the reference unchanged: -1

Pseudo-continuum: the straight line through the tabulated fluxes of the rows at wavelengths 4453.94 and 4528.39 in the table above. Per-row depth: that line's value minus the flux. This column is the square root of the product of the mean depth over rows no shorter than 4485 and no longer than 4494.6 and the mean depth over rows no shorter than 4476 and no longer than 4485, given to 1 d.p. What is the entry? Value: 1.1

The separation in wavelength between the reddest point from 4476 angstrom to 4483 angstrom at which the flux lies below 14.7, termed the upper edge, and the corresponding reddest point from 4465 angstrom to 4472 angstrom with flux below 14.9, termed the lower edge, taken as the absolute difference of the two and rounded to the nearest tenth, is 12.4 angstrom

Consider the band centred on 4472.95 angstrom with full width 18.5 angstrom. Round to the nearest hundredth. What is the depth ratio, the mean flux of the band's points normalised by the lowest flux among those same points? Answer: 1.18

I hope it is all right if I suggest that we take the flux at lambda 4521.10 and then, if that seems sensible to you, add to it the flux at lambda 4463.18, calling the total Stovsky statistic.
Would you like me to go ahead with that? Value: 27.7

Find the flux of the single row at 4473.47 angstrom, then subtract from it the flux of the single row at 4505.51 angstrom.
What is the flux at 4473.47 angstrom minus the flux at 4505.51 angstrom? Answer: 1.2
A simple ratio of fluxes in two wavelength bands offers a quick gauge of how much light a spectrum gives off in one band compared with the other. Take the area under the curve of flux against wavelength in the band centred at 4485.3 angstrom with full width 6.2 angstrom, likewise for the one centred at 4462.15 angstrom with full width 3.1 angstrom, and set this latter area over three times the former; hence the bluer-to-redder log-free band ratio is 0.16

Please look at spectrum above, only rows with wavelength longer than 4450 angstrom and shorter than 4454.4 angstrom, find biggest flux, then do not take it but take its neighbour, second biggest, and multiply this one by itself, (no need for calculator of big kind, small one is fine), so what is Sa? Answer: 262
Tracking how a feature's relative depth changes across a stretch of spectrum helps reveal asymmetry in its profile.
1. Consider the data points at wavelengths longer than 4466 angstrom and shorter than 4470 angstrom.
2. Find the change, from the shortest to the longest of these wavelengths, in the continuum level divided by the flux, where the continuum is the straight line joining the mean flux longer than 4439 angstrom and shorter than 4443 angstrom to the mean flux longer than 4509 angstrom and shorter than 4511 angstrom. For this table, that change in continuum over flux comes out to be 0.14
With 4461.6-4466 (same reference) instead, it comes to 0.24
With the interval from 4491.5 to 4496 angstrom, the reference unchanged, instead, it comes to -0.25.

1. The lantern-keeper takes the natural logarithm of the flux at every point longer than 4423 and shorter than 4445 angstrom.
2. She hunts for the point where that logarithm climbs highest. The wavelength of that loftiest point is 4439.60 angstrom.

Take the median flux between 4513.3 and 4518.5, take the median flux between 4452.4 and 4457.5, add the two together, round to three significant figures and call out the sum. 31.7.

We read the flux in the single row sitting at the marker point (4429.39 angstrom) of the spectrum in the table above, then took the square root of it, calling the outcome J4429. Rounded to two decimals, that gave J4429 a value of 3.81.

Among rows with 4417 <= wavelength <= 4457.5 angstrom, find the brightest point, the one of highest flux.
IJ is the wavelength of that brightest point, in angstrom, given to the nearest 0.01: 4446.76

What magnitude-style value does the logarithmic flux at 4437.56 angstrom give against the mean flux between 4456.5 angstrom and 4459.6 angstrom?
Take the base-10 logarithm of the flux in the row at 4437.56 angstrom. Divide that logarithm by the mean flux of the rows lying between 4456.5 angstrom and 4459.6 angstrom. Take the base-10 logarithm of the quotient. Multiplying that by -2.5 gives 2.61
